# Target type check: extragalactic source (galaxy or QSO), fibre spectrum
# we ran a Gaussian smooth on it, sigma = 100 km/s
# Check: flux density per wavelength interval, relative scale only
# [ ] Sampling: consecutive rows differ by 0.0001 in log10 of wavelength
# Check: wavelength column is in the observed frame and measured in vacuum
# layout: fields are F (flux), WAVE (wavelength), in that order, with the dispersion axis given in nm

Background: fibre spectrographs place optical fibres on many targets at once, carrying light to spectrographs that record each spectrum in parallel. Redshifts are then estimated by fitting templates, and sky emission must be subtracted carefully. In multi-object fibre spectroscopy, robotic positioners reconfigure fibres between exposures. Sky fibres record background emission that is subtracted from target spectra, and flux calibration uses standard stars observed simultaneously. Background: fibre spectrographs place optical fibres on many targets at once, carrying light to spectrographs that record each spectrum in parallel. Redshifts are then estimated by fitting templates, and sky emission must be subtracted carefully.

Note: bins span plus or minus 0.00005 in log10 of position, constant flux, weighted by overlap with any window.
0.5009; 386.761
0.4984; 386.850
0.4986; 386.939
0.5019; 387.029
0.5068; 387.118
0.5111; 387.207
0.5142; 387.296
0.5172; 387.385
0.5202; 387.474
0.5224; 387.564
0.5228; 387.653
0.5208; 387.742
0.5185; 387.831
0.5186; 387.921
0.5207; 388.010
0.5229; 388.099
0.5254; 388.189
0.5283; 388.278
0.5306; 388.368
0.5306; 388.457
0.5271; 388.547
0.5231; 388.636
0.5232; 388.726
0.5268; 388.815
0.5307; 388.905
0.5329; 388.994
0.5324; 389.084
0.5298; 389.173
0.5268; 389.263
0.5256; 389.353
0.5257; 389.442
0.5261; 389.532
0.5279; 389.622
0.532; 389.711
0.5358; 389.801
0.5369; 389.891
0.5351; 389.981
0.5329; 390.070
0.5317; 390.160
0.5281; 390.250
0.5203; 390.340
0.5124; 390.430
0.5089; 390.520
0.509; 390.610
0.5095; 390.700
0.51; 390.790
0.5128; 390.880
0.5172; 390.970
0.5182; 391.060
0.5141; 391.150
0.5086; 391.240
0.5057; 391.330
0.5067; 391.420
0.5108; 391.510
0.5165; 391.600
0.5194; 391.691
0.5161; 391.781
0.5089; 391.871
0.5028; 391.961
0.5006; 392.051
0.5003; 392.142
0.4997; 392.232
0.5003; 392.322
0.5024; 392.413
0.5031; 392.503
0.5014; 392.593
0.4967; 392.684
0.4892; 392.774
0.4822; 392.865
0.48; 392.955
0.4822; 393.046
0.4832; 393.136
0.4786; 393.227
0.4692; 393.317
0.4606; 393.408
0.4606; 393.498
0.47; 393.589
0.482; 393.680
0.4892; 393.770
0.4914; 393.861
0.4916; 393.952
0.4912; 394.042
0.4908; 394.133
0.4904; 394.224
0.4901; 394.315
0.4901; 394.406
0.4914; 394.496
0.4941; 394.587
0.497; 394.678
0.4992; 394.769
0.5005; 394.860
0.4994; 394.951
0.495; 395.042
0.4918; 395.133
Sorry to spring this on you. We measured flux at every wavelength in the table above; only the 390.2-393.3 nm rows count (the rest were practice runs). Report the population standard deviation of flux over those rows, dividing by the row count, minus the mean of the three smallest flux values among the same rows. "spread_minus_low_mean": -0.47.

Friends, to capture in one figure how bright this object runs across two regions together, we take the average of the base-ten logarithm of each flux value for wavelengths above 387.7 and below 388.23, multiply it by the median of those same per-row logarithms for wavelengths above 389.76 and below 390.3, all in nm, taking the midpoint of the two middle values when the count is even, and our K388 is 0.0771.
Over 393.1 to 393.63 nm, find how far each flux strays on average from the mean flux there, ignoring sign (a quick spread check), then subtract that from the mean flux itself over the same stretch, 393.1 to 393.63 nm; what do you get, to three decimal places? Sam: 0.463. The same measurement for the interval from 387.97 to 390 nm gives 0.525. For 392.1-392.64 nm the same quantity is 0.500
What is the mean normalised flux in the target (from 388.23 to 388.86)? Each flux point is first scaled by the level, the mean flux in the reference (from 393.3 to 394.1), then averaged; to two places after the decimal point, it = 1.10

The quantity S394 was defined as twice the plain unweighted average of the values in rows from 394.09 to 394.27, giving 0.98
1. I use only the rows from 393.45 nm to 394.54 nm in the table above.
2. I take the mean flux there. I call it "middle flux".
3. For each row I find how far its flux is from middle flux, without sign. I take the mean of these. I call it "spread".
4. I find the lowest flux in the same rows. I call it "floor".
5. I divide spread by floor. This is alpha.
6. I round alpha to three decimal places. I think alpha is 0.016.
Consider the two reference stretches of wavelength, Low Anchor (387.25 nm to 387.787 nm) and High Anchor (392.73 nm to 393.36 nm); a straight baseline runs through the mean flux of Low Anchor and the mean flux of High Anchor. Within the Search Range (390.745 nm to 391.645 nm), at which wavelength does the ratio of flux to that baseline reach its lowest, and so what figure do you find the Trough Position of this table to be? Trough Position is 391.330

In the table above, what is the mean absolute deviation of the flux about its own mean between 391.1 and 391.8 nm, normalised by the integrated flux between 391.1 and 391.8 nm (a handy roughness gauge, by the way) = 0.012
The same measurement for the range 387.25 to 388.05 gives 0.005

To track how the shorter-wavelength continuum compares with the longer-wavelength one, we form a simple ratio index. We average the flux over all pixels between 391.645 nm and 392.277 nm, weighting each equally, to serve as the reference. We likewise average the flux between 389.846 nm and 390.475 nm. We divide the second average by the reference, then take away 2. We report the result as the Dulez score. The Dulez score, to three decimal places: -0.958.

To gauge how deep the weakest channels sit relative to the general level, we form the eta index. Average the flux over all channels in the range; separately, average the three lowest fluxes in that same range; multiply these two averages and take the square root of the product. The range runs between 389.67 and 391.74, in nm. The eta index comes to 0.513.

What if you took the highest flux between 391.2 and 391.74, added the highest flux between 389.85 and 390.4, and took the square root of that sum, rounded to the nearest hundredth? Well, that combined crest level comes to 1.03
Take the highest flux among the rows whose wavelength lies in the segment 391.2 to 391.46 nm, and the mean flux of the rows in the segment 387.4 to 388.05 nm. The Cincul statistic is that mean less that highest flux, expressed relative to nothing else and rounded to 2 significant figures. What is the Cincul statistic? 0.012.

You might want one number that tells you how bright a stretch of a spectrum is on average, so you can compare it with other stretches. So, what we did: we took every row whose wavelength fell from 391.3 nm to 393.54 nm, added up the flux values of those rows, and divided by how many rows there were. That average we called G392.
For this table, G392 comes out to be 0.495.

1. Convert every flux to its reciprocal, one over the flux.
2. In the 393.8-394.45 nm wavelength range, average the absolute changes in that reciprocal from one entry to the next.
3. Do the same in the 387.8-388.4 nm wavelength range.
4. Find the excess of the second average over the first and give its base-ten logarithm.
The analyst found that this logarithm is -2.21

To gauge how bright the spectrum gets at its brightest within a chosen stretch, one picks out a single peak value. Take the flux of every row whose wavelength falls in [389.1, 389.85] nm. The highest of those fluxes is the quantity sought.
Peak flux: 0.5358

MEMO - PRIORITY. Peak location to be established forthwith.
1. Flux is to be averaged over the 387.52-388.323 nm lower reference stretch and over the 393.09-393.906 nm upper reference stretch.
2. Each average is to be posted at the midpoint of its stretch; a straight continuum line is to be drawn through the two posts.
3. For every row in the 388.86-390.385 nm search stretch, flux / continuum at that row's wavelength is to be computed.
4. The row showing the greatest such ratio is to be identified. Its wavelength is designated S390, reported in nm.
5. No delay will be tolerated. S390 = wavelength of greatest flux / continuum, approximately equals 389.891 nm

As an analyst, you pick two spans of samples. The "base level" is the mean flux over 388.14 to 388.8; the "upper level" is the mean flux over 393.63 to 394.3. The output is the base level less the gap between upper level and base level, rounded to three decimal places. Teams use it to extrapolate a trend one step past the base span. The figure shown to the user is 0.564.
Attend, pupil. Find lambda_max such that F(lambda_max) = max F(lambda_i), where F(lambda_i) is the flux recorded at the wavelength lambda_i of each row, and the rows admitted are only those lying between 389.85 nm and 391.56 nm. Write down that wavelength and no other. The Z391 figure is 389.891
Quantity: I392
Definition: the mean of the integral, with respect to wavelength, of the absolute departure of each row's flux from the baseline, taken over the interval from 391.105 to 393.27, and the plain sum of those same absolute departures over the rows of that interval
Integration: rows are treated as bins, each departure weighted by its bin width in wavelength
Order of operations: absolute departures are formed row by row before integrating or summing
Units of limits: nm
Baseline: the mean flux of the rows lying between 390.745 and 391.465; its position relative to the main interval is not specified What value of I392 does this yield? 0.17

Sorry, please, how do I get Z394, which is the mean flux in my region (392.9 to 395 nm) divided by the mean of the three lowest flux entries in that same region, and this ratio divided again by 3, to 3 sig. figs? 0.349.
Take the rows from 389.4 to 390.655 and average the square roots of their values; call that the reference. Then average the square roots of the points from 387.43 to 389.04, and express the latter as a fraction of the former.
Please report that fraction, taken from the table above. 1.00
